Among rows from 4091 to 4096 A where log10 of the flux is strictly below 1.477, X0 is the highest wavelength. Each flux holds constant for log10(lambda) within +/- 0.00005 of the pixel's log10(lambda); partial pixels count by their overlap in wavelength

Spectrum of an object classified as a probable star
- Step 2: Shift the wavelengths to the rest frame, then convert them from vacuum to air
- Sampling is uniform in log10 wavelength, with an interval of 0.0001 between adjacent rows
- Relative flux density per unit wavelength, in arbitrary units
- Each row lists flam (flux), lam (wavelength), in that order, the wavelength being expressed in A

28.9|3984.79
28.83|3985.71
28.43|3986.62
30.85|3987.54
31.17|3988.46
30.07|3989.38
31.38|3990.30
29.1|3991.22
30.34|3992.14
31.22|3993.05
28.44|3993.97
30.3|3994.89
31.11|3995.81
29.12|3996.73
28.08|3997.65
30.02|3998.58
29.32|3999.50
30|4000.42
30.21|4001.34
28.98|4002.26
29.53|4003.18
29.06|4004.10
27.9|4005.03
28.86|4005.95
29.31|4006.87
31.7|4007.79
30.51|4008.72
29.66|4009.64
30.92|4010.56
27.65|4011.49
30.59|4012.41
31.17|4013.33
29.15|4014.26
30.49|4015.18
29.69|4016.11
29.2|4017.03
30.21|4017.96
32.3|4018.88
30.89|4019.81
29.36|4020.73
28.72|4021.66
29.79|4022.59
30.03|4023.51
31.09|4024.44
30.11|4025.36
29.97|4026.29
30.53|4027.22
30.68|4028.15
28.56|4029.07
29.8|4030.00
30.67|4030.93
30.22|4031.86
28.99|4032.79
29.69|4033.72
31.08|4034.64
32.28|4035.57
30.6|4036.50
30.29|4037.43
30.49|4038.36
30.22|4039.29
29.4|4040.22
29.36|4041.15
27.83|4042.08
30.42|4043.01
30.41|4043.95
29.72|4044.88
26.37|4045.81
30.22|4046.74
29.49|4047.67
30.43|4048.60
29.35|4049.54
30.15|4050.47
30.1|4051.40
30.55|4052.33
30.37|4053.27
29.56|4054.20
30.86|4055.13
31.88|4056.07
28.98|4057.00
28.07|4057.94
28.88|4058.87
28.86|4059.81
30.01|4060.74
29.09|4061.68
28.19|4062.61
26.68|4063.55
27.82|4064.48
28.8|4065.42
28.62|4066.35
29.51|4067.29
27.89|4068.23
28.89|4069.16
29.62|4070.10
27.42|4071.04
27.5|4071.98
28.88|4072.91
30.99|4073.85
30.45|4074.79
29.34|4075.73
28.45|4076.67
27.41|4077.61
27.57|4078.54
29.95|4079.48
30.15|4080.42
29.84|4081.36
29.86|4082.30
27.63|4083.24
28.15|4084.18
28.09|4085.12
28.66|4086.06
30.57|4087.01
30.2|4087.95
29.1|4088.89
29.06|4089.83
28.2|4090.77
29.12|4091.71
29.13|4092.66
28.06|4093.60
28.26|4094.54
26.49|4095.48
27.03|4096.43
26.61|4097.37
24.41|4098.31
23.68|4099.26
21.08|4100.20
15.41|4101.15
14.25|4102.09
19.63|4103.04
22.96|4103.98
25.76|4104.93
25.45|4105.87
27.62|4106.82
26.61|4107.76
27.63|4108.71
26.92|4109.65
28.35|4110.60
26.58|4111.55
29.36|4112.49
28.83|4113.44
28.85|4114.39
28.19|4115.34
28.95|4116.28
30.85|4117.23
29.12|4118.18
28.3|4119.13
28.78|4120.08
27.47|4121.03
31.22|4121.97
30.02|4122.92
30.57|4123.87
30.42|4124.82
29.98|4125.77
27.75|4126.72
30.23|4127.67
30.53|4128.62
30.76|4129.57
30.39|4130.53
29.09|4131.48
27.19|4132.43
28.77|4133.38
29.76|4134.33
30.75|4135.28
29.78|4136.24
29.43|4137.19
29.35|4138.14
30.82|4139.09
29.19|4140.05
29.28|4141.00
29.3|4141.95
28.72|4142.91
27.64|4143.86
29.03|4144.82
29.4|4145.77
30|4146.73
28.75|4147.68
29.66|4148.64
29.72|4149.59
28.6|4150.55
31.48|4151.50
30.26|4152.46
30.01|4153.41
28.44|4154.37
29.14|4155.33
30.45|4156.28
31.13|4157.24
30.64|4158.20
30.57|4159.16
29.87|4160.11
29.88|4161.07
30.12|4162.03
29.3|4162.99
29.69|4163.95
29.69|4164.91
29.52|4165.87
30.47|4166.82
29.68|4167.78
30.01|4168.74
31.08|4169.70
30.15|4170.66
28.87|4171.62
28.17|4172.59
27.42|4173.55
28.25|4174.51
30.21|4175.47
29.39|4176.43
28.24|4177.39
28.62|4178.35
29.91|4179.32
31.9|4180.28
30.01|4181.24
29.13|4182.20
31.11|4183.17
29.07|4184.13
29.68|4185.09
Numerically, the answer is 4095.48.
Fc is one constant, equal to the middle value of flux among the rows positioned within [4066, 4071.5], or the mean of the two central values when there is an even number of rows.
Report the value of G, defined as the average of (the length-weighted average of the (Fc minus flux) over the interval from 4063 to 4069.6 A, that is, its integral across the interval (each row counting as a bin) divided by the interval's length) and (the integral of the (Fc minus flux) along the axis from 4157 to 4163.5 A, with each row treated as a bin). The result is -4.4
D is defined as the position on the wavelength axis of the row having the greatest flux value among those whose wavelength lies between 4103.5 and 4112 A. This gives 4110.60 A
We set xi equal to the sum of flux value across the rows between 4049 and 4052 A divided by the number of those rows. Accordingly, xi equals 29.87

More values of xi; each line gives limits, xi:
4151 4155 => 30.05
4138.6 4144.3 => 29.16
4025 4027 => 30.04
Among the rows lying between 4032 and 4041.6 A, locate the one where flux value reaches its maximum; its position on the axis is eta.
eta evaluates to 4035.57 A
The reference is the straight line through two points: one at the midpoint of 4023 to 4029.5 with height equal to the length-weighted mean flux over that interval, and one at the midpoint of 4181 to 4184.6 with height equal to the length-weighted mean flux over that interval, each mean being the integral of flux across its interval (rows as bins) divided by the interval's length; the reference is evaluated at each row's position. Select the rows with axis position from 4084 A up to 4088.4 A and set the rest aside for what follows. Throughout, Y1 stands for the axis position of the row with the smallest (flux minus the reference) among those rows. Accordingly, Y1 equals 4085.12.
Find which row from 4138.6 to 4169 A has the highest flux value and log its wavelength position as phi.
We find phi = 4151.50 A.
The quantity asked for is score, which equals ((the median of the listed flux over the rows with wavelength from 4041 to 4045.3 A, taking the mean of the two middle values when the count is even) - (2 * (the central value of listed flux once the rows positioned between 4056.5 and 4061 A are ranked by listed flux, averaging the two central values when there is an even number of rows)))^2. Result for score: 786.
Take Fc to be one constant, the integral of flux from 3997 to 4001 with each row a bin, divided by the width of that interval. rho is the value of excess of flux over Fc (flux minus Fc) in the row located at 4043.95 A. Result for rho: 1.1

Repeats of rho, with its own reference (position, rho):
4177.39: -1.1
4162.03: 0.8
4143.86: -1.7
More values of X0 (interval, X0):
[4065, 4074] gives 4072.91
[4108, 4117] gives 4116.28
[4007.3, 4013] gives 4011.49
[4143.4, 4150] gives 4149.59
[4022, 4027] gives 4026.29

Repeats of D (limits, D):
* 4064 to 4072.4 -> 4070.10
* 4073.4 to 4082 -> 4073.85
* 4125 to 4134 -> 4129.57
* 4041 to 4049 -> 4048.60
